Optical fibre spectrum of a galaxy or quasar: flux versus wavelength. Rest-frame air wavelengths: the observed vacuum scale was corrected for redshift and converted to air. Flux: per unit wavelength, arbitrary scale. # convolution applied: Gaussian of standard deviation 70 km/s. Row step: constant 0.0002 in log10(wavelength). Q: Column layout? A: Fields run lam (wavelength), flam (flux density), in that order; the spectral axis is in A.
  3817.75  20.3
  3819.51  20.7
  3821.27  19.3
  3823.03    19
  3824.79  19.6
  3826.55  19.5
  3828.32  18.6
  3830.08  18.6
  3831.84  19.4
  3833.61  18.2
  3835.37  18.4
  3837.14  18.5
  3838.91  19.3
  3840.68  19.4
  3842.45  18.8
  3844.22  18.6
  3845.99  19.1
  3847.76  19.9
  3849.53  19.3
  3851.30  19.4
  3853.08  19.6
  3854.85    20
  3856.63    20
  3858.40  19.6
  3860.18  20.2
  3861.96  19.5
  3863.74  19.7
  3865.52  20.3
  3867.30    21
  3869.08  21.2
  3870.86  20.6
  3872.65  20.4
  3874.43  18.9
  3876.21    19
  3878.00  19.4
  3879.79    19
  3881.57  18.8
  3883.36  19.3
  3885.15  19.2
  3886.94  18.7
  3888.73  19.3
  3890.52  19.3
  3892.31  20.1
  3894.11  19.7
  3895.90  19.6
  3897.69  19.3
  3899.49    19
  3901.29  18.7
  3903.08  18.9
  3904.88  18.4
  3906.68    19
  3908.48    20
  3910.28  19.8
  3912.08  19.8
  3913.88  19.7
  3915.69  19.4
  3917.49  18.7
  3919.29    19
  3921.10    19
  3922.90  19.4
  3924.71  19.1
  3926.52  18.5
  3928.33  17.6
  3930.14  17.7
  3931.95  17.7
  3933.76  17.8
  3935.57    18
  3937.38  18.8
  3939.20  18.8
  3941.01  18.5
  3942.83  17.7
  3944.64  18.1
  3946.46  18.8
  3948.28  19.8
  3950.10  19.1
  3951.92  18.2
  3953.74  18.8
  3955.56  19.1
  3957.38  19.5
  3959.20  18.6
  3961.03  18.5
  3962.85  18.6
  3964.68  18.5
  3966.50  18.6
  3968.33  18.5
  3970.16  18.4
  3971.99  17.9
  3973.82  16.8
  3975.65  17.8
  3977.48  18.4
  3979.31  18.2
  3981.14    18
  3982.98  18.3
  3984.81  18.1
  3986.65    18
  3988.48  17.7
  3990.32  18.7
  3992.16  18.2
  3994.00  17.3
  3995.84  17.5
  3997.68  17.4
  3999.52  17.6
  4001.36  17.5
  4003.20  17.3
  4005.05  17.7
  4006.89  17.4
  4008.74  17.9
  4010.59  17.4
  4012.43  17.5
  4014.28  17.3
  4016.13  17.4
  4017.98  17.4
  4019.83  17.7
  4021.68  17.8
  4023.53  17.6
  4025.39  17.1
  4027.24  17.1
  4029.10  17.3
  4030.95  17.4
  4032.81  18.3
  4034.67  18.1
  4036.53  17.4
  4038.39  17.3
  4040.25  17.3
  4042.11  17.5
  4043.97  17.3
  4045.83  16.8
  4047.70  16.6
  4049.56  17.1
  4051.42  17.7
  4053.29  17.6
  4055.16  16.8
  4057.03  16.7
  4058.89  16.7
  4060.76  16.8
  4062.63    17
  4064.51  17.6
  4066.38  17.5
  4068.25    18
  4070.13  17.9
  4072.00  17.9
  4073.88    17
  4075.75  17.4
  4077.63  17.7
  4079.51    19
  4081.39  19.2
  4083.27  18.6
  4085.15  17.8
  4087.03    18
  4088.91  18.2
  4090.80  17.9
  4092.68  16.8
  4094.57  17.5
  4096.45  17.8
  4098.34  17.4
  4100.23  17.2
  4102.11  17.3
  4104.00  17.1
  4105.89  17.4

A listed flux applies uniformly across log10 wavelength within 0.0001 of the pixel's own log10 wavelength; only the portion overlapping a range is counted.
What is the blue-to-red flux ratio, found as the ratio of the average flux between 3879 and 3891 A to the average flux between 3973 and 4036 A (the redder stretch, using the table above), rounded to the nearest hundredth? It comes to 1.08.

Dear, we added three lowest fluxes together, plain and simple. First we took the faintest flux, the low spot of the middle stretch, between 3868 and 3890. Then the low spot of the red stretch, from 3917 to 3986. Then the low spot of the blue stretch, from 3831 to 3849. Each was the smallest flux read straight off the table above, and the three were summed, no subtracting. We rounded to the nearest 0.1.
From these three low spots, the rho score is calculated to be 53.7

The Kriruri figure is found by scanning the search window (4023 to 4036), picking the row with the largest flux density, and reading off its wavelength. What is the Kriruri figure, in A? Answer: 4032.81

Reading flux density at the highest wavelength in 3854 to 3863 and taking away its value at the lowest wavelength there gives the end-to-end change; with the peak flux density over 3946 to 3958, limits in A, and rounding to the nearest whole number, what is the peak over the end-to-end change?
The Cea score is -40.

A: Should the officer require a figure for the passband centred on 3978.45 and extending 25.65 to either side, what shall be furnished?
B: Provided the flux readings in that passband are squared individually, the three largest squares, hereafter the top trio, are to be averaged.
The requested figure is 366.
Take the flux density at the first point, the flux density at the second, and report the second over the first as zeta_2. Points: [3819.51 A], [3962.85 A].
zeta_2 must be 0.90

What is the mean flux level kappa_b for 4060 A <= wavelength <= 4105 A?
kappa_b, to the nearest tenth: 17.7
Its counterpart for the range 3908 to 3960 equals 18.8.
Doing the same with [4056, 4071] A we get 17.3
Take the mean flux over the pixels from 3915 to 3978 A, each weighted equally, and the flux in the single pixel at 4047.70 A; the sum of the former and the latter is 35.1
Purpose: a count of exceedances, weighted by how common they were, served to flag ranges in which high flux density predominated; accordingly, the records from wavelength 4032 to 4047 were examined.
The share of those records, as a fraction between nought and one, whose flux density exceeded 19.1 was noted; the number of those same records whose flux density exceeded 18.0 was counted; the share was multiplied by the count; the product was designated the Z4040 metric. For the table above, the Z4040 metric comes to 0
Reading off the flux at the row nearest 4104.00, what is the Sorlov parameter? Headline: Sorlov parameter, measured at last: 17.1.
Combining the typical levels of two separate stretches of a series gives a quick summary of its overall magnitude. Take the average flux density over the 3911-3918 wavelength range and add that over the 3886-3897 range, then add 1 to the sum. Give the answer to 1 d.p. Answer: 39.9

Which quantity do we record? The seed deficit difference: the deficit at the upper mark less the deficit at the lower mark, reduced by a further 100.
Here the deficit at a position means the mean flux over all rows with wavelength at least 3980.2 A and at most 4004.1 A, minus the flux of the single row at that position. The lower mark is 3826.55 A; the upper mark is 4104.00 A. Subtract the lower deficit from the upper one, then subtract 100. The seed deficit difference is -98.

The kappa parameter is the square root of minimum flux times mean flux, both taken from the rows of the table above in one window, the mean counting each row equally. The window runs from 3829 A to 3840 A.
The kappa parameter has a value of 18.5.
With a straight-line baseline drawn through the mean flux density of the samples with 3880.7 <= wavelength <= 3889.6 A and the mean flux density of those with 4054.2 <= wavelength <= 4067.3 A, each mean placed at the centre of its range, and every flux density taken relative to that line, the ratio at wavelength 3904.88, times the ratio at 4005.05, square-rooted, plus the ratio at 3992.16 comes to 2.01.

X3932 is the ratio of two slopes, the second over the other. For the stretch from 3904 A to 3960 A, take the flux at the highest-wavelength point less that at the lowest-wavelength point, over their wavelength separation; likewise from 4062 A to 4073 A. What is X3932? 26.1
